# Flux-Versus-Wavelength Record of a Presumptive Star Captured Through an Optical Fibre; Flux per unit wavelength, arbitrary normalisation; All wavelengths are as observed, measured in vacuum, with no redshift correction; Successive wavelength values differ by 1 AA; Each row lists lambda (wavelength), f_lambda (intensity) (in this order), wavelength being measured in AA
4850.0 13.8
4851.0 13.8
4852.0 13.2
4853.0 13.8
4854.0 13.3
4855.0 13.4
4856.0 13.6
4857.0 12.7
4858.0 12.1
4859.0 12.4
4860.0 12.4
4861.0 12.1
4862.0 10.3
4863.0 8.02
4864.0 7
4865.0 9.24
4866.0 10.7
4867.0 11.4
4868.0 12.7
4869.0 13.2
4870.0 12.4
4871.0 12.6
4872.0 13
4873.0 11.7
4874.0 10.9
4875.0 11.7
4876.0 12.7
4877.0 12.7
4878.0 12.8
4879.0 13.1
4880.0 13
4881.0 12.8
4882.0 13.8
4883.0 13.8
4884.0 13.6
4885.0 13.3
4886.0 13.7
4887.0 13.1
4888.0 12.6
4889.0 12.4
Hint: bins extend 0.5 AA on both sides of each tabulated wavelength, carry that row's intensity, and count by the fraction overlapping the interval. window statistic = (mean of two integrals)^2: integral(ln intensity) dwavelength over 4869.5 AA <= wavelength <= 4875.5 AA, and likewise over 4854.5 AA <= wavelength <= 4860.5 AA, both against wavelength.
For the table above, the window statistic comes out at 228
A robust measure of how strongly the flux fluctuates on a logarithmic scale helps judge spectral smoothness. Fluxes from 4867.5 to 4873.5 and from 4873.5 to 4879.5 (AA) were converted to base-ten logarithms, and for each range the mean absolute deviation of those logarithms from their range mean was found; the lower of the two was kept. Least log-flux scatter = 0.013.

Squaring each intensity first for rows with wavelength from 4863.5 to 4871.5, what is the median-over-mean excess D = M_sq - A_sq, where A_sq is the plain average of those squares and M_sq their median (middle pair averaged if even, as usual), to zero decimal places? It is 14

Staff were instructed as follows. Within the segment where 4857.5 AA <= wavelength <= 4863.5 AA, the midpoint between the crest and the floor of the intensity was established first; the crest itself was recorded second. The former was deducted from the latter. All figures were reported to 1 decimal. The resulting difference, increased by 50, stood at 52.2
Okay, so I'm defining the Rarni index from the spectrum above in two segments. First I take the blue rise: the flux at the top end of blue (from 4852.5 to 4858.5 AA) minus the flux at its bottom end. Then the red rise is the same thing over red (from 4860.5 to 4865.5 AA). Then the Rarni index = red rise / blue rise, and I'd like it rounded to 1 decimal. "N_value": 1.7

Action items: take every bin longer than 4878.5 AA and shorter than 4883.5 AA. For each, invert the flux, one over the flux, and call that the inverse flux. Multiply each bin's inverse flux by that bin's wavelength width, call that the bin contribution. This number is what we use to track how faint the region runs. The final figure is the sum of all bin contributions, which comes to 0.376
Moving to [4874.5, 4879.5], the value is 0.397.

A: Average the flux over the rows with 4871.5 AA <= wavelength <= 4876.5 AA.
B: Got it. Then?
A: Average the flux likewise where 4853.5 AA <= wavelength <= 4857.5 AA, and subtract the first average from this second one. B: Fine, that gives 1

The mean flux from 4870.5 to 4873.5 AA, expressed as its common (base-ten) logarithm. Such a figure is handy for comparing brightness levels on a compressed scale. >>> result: 1.09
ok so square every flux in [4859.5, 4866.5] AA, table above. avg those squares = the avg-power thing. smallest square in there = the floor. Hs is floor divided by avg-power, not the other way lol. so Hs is 0.48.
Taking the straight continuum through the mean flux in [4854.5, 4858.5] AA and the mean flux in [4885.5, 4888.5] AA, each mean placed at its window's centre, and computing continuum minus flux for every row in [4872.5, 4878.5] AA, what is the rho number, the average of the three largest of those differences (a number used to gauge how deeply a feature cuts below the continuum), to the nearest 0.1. 1.6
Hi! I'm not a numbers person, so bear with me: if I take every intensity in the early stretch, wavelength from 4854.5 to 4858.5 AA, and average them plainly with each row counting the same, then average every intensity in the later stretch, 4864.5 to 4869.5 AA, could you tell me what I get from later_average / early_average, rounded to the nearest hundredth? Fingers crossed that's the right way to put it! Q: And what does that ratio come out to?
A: 0.88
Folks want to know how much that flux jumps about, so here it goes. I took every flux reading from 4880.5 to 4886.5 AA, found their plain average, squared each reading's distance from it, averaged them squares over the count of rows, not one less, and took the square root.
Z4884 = 0.4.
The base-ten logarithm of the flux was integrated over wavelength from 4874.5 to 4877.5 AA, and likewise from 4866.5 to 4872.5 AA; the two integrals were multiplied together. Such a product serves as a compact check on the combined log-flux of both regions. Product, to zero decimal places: 22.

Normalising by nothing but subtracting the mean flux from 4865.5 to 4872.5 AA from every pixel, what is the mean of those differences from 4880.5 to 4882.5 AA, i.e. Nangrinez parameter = 1.0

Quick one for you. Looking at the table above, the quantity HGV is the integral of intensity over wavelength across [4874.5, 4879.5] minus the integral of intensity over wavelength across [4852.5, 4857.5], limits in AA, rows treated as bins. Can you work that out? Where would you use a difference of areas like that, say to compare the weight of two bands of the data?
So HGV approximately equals -3.8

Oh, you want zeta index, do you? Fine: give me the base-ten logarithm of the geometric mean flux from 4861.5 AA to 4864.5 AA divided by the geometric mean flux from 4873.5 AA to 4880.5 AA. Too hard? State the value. -0.17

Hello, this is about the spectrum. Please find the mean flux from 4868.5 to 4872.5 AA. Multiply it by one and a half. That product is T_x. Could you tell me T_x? 19.2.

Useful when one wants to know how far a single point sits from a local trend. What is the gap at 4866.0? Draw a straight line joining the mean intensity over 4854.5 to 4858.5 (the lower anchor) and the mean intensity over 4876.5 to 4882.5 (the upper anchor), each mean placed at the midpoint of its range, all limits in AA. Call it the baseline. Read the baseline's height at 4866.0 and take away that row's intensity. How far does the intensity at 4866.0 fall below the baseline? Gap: 2.3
